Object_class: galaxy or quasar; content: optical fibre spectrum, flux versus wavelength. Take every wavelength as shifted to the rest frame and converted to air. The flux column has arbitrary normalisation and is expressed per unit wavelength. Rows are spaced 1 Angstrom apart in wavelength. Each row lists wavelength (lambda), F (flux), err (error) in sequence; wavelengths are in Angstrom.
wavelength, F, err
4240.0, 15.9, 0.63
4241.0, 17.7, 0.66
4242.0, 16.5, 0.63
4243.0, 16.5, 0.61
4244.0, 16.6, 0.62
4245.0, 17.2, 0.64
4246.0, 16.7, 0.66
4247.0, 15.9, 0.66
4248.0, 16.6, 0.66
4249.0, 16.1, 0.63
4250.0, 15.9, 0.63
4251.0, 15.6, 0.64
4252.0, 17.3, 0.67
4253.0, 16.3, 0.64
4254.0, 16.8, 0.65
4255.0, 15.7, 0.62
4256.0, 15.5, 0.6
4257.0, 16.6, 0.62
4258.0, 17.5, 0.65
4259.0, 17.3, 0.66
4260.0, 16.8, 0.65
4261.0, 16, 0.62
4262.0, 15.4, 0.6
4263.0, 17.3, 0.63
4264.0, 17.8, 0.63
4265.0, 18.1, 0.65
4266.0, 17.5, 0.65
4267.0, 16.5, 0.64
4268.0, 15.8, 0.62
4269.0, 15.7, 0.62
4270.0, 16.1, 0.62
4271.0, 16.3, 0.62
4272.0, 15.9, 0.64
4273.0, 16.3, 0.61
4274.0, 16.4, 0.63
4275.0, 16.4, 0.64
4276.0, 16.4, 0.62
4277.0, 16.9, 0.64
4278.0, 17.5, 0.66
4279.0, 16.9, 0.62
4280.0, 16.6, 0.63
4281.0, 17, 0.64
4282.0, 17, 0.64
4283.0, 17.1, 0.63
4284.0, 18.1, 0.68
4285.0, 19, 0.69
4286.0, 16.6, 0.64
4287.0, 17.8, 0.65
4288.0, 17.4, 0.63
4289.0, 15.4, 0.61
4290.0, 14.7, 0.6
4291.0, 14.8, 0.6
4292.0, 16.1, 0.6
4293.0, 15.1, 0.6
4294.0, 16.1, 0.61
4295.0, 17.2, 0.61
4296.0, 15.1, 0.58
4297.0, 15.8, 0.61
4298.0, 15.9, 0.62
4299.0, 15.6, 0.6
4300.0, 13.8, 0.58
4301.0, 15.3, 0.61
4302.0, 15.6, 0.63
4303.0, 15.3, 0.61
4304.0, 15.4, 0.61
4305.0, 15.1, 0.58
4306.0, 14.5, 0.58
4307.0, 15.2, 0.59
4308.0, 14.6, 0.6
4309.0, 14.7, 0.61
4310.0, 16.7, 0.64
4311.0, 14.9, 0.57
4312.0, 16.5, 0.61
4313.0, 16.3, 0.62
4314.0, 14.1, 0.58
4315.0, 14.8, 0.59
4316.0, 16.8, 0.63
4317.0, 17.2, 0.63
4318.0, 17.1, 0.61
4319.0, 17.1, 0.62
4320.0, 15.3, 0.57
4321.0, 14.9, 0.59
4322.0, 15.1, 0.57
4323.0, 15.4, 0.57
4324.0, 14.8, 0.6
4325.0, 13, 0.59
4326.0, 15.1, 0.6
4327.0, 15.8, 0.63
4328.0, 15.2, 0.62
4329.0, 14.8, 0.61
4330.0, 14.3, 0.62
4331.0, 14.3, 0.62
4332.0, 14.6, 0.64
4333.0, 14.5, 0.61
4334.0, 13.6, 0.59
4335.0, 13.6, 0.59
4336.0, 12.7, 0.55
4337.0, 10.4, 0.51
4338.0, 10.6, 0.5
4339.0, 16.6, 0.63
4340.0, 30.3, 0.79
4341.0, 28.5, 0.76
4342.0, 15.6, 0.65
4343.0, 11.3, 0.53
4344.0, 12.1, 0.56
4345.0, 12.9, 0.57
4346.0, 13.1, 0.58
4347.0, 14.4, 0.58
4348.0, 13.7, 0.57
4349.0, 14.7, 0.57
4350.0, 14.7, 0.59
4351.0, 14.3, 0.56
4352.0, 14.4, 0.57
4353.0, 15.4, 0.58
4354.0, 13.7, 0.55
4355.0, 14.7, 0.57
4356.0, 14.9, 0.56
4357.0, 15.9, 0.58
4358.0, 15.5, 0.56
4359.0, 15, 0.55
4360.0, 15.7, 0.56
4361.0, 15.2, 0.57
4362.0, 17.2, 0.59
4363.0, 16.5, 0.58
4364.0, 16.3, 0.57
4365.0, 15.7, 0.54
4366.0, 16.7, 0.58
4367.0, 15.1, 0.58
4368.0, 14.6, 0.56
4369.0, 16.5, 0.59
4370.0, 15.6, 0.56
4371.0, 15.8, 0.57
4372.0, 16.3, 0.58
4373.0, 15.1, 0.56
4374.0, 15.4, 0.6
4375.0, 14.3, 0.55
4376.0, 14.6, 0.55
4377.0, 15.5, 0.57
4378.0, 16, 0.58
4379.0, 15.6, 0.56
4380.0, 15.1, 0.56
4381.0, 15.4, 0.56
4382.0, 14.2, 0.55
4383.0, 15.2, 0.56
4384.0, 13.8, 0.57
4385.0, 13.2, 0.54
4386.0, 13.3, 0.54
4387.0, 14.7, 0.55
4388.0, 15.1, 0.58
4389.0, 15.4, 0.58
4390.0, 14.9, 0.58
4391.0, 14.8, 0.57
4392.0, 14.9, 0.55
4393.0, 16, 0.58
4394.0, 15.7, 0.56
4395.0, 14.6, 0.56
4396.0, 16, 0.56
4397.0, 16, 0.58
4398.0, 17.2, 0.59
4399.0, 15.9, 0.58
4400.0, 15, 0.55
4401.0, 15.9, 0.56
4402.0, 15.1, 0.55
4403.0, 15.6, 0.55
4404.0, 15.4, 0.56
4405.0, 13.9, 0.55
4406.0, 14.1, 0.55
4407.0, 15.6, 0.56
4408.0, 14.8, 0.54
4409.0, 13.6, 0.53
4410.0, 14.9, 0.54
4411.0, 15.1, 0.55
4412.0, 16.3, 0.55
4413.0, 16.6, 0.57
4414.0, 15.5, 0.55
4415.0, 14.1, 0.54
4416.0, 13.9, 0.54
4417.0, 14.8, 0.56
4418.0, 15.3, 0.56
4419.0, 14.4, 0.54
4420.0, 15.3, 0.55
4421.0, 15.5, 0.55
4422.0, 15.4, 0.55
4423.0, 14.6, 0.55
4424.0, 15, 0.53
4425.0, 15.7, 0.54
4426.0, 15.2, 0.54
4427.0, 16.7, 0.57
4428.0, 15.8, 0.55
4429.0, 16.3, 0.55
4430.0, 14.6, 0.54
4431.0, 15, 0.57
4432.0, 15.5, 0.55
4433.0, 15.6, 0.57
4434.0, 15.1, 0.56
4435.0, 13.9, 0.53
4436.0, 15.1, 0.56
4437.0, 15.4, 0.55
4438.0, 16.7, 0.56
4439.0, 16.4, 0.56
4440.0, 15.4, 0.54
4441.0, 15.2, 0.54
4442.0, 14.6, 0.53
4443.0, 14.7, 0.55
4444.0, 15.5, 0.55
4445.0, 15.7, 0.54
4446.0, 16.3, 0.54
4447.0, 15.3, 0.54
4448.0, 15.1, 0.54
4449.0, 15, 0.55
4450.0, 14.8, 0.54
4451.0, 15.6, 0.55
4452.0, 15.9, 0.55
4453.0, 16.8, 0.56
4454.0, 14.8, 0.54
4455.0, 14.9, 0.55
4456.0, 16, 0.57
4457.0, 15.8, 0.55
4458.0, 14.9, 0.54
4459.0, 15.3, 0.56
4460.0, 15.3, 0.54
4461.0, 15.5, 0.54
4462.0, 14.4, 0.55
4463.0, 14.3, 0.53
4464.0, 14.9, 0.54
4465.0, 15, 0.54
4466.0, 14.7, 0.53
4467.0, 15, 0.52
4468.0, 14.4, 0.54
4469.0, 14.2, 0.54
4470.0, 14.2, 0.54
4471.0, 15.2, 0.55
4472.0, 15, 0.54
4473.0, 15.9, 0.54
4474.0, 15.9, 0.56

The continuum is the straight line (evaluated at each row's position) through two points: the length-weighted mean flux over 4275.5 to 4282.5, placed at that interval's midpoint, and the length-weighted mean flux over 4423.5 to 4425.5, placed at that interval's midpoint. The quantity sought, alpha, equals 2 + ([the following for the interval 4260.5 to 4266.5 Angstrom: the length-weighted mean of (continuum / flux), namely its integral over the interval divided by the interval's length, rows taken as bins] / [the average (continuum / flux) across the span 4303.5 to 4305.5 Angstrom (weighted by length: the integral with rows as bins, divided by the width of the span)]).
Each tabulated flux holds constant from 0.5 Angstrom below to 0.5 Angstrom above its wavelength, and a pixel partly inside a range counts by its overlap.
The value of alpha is 2.92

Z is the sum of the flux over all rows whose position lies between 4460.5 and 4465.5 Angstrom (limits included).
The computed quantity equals 74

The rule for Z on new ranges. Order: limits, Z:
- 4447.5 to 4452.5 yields 76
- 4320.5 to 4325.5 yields 73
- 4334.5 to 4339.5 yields 64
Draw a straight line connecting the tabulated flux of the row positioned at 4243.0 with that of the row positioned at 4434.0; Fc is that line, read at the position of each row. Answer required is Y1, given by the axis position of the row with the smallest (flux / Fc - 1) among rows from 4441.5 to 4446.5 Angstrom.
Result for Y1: 4442.0 Angstrom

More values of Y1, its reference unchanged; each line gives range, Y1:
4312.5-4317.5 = 4314.0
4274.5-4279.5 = 4275.0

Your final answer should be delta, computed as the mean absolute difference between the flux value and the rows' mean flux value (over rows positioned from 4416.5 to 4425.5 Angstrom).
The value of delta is 0.37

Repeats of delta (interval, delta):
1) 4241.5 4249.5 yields 0.26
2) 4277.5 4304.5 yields 1.00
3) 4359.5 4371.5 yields 0.61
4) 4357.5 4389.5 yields 0.69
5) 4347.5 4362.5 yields 0.65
